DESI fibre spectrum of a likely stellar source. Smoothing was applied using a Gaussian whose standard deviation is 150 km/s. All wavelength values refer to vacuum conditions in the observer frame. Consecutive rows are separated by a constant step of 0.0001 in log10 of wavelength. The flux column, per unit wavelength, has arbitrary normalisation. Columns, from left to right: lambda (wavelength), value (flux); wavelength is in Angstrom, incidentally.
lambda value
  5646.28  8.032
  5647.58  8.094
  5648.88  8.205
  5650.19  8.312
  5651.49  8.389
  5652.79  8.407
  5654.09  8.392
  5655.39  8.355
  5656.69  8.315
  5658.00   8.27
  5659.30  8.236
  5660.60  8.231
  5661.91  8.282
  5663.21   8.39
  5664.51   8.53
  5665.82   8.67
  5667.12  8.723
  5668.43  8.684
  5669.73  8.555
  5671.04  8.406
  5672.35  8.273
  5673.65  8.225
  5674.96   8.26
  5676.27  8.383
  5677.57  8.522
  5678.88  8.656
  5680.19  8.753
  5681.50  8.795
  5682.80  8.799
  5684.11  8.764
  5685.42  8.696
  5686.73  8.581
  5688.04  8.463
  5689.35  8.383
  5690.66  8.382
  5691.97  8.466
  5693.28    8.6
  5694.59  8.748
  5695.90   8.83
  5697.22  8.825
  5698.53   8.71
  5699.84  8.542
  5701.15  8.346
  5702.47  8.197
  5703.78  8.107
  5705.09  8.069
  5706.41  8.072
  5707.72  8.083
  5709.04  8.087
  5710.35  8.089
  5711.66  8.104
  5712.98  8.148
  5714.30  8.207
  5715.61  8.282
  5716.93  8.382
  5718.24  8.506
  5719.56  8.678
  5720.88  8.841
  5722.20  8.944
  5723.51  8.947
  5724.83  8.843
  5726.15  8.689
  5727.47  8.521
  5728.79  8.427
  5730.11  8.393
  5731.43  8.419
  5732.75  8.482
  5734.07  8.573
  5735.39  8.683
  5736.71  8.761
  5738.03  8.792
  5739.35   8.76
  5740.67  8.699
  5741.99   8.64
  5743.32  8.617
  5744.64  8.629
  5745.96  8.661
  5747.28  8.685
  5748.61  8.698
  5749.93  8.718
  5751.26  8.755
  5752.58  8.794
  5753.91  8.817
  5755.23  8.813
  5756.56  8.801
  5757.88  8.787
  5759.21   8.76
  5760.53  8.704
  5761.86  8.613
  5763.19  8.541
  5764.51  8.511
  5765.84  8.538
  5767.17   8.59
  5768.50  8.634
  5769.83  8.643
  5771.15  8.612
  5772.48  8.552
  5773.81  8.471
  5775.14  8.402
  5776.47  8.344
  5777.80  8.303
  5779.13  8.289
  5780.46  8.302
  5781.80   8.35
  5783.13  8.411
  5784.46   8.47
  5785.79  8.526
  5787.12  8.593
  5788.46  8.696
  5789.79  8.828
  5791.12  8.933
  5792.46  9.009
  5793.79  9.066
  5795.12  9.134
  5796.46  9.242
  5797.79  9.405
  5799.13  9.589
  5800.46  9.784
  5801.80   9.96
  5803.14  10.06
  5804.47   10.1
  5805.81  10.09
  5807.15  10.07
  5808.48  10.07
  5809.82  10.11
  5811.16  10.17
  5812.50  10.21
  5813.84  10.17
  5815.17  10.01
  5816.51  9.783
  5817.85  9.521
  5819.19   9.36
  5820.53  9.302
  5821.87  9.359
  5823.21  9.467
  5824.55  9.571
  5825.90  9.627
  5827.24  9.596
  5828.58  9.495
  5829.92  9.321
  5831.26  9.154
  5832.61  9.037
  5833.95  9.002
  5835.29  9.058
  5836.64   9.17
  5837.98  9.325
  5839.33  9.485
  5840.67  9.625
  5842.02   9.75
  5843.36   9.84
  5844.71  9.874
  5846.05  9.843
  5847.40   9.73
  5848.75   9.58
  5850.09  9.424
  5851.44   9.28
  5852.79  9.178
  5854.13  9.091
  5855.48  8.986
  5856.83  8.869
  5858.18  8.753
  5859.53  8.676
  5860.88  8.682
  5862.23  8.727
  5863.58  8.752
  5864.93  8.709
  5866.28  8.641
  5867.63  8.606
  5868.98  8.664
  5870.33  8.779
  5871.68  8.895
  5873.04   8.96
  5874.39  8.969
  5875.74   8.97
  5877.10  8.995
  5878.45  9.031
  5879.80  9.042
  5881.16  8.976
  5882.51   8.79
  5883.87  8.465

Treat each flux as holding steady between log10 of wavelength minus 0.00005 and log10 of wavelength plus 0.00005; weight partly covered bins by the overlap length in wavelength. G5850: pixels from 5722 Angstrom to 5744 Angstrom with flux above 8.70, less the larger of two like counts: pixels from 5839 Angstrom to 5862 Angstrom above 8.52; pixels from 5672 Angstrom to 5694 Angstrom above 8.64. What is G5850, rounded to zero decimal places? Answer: -11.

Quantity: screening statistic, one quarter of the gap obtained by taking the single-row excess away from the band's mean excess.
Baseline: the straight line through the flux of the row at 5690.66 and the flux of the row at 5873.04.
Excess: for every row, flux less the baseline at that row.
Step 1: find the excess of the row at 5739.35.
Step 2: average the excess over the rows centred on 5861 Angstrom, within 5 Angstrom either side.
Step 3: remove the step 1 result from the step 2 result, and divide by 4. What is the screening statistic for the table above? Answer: -0.10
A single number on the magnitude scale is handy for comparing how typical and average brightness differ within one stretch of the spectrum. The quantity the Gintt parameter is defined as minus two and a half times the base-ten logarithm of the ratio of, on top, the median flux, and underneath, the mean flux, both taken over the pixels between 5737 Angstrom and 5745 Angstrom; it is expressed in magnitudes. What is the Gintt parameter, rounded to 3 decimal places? 0.003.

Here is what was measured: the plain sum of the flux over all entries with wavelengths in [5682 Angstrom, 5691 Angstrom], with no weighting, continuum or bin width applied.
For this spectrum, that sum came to 60.1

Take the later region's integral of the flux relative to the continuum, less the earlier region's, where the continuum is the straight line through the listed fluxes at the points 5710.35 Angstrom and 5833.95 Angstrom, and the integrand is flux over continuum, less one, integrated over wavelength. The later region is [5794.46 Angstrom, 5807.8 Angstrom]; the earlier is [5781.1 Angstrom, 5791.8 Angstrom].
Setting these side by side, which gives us 1.6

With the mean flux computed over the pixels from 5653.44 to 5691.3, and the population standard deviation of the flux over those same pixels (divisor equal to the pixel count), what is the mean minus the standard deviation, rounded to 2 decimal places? 8.29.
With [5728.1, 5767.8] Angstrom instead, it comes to 8.53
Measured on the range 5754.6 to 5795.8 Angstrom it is 8.40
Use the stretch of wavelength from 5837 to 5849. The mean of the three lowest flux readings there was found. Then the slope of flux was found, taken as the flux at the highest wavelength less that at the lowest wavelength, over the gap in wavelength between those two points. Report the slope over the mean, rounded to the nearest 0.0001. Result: 0.0025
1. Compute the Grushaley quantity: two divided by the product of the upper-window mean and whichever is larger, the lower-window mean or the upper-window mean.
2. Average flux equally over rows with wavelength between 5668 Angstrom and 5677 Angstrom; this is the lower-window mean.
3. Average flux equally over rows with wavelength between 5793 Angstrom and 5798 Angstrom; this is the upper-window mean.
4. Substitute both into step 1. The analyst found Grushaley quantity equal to 0.0236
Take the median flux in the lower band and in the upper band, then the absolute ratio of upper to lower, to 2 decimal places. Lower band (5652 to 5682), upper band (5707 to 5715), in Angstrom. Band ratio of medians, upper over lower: 0.96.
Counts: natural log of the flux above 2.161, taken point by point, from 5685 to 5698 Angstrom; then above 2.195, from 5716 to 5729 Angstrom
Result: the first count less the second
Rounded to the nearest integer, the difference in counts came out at 4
